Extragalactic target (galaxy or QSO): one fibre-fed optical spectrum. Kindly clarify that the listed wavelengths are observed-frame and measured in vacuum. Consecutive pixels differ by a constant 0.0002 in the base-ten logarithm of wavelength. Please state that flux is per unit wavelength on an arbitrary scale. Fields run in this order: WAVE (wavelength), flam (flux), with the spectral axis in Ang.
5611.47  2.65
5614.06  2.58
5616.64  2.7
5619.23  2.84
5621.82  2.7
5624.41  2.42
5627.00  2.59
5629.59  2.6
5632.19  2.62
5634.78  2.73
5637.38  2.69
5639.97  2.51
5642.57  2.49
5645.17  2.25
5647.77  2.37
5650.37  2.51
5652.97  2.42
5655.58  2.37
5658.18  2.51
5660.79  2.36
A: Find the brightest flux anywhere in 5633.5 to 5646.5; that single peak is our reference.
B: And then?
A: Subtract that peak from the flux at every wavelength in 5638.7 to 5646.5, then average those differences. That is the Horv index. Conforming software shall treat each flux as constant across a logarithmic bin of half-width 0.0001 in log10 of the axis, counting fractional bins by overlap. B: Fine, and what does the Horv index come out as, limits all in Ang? -0.31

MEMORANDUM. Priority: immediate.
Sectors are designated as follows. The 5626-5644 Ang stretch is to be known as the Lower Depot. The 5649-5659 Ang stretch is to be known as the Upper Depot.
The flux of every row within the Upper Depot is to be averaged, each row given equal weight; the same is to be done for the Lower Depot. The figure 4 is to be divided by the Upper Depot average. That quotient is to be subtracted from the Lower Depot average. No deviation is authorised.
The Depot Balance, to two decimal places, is 0.97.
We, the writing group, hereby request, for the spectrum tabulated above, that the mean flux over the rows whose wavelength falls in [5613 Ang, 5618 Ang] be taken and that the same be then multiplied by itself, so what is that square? 7.0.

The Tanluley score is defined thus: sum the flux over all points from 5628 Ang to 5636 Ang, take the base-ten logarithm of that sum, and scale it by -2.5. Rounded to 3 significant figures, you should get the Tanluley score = -2.25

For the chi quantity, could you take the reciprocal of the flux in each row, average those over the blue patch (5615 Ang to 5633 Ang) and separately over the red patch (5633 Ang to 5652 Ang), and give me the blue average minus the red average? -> -0.021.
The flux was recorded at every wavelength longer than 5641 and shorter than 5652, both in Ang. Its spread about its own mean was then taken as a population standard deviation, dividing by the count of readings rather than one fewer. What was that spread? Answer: 0.10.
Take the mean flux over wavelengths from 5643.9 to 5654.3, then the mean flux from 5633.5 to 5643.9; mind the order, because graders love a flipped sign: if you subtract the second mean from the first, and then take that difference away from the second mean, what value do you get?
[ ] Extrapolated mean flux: 2.82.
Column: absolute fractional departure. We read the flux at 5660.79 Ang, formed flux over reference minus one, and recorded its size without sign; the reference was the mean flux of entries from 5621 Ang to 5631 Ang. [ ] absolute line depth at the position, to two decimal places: 0.08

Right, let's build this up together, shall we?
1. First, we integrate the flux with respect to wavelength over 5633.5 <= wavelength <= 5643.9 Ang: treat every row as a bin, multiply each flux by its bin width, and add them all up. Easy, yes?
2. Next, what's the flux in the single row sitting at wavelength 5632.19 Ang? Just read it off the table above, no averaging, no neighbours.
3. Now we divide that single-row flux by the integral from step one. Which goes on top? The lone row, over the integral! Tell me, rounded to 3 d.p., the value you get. 0.097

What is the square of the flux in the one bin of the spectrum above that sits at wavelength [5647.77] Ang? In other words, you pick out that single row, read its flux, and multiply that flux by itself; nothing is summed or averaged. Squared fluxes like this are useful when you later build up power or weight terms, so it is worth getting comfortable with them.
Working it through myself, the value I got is 5.6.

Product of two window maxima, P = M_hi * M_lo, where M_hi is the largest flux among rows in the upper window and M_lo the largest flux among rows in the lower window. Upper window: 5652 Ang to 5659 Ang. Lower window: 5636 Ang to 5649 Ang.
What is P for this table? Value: 6.8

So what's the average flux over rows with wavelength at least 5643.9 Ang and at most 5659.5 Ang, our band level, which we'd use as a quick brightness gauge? 2.41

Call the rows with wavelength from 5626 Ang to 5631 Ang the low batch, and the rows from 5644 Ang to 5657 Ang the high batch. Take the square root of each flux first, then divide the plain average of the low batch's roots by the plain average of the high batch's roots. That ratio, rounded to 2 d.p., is 1.04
